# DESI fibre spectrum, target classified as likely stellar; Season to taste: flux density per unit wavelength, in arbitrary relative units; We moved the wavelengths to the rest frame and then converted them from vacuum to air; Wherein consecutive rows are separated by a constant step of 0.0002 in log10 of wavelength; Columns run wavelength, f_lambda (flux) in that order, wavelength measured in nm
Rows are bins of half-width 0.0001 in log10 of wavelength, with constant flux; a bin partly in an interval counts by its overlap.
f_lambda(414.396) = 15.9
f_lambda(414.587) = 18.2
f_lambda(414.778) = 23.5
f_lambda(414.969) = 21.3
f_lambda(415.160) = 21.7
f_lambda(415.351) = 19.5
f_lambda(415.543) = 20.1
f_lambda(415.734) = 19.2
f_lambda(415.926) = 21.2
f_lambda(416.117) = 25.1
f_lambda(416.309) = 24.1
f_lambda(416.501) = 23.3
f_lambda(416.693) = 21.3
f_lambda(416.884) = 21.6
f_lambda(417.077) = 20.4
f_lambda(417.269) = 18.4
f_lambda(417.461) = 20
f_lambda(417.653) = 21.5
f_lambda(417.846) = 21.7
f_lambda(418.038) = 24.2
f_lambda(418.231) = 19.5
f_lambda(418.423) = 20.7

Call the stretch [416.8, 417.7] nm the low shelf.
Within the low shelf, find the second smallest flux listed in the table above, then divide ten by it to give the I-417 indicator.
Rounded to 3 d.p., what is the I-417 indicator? 0.500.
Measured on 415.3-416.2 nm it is 0.513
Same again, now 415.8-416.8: 0.469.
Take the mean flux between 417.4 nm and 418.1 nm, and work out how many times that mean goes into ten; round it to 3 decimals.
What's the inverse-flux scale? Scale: 0.458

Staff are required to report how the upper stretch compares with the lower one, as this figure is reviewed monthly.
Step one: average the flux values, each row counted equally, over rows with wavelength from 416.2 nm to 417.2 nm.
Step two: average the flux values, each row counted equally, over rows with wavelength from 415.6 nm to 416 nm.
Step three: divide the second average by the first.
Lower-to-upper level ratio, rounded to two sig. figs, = 0.91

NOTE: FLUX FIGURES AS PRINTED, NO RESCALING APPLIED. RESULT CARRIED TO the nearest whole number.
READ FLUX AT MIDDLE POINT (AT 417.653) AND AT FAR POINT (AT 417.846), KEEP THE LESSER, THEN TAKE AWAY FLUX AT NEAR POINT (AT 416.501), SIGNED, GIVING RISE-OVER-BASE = -2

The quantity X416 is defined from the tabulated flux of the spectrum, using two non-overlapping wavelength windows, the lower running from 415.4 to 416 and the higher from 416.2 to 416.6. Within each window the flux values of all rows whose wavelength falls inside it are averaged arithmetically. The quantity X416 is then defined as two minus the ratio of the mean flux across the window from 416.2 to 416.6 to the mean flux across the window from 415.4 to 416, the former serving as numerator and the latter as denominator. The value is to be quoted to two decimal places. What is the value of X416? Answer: 0.82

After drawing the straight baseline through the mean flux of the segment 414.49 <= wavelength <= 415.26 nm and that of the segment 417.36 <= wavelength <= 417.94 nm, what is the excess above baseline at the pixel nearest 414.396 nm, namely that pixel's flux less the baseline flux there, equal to -5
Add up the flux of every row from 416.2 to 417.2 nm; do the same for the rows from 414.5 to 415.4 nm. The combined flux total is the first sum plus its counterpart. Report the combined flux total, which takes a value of 215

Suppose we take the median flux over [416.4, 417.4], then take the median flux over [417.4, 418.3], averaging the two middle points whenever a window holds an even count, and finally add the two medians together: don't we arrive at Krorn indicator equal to 42.8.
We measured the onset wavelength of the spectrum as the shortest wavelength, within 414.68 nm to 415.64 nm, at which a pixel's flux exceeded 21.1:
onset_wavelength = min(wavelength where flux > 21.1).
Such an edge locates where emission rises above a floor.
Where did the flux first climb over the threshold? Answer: 414.778 nm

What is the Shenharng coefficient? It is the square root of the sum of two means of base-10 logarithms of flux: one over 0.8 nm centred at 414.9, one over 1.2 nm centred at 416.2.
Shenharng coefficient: 1.63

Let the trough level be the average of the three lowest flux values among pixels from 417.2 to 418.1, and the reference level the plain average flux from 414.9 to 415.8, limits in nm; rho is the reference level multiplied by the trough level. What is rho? 407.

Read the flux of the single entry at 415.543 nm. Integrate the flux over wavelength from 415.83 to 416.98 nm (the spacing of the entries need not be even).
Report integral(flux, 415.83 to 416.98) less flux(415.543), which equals 6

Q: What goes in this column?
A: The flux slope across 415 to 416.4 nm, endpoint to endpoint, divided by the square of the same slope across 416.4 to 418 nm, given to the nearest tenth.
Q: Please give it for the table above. 1.5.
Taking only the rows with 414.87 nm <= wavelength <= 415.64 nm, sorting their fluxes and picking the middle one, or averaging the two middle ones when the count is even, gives 20.7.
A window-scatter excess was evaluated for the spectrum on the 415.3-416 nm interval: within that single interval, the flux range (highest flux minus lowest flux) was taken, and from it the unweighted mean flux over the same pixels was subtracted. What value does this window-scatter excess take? -18.0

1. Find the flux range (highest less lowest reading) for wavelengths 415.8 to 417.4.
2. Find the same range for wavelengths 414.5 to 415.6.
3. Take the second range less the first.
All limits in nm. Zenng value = -1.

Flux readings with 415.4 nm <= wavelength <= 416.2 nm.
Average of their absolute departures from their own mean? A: 1.85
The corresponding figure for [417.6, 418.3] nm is 1.24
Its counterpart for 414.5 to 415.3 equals 1.49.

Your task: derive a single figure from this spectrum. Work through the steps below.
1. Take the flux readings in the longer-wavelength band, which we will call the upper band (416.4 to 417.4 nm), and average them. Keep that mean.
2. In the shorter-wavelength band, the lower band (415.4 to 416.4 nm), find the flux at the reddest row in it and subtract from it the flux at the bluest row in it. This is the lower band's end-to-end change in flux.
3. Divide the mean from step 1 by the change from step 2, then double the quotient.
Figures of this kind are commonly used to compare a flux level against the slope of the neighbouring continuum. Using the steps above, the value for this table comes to 10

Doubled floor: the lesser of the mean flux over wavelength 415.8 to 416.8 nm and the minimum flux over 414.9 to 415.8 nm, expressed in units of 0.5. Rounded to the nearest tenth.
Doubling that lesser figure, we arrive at 38.4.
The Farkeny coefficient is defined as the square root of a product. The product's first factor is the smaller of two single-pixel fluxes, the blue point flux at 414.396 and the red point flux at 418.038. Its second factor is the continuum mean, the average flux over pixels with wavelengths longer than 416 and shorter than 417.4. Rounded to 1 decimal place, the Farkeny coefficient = 18.7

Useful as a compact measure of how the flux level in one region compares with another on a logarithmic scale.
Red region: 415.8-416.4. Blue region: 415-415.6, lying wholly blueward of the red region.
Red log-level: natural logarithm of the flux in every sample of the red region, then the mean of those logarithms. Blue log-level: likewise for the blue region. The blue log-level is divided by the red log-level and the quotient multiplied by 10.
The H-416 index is 9.6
